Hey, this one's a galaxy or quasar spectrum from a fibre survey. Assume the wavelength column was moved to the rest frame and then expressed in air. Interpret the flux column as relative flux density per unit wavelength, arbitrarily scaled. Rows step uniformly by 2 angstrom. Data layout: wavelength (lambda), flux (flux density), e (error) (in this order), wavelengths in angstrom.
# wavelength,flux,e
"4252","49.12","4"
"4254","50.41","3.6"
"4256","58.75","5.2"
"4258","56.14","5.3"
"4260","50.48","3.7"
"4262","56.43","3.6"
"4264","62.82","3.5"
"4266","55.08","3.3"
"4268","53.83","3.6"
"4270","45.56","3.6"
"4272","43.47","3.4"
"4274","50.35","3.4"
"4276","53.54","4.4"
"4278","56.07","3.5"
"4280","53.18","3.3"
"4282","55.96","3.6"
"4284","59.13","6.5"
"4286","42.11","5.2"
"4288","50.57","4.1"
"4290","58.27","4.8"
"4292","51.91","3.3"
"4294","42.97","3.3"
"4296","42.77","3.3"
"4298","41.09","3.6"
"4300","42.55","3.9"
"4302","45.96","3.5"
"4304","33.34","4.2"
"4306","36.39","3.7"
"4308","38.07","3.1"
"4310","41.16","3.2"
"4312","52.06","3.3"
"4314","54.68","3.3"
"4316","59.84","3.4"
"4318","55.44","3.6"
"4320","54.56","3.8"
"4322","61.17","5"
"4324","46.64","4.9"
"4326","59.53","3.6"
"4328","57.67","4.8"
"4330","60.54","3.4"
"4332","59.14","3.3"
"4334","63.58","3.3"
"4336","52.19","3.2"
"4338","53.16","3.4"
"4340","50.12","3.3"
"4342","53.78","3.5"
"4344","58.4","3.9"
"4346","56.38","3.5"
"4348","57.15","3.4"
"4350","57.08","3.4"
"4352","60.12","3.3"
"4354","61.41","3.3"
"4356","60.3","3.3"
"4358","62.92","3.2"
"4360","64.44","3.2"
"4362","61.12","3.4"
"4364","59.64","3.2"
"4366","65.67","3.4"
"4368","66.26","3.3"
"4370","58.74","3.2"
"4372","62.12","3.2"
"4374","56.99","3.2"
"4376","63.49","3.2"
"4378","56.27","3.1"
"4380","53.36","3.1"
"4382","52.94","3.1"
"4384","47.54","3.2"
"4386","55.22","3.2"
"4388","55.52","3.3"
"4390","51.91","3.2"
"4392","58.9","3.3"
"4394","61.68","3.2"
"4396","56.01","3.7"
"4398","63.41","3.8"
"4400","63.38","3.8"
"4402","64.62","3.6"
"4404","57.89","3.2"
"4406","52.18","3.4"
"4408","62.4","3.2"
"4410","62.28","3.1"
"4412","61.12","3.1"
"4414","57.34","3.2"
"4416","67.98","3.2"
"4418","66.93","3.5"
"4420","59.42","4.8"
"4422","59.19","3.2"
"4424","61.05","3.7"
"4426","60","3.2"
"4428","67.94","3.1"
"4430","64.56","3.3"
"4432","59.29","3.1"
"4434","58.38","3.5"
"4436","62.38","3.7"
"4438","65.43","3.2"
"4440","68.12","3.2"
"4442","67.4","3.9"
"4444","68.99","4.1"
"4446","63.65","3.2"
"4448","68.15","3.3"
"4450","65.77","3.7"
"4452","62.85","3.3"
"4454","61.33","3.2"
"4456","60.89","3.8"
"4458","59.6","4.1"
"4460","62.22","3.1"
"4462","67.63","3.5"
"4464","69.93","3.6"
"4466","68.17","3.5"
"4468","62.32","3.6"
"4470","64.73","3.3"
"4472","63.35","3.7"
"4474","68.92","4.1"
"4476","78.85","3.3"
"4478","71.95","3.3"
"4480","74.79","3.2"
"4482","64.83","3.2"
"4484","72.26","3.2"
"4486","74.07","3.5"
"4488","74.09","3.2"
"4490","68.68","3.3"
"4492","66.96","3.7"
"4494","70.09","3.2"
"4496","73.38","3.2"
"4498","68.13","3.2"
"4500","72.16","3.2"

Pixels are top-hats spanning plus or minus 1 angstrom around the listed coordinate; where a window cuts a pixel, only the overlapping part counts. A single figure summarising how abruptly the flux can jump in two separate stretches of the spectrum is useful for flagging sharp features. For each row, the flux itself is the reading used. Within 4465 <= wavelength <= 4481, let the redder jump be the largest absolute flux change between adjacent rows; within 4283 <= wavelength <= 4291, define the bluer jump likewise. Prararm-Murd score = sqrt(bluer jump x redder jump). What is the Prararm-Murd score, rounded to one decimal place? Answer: 13.0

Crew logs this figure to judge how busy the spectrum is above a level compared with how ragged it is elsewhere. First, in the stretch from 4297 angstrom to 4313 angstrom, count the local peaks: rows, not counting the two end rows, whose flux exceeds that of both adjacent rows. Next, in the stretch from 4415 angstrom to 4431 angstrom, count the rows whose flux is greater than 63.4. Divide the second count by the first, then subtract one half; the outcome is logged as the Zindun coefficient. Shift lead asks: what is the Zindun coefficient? 3.5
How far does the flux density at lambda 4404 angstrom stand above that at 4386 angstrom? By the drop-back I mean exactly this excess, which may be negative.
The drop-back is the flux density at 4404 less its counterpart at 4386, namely 3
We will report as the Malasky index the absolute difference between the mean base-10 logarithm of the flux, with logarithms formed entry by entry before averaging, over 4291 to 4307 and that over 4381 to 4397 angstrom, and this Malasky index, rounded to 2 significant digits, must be 0.12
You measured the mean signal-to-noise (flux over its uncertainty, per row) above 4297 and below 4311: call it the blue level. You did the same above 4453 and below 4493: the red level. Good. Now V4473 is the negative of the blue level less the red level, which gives 9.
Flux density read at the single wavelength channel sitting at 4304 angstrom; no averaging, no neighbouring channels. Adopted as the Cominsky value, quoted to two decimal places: 33.34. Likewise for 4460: 62.22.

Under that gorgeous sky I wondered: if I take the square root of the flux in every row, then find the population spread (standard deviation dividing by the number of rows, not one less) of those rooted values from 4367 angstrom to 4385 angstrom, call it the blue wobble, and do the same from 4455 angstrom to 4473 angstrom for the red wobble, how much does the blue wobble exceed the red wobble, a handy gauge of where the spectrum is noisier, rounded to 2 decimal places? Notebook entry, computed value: 0.16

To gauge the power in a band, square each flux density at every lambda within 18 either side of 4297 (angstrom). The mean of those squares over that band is 2247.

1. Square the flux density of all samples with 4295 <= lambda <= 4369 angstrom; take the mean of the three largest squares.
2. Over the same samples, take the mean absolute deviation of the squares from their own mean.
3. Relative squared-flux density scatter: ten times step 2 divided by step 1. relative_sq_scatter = 1.7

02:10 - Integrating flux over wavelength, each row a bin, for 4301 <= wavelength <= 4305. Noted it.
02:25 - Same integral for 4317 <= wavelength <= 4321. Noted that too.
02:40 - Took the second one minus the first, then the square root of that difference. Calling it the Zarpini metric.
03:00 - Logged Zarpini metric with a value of 7.8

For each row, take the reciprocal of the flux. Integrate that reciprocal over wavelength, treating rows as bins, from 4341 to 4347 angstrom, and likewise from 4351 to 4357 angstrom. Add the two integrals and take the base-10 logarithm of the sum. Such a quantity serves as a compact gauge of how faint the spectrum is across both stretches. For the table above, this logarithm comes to -0.69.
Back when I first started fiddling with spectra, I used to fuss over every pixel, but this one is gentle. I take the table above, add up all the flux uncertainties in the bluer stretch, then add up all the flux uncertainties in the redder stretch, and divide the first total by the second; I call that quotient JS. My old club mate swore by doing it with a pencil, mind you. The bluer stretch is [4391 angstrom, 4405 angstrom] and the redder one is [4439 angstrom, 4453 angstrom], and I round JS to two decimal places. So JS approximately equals 1.00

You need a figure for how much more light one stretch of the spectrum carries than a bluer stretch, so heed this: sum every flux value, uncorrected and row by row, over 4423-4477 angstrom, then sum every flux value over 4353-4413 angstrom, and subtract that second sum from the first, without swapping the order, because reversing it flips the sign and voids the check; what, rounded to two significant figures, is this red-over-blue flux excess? -28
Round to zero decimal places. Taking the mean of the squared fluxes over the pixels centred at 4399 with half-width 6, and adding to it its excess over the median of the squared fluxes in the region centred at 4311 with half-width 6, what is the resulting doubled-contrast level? 5300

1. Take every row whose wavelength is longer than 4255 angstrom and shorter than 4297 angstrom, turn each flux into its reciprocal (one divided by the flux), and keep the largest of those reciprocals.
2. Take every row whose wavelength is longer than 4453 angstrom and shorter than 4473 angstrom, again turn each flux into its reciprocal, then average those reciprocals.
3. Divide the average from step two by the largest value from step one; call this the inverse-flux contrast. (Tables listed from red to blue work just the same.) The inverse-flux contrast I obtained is 0.66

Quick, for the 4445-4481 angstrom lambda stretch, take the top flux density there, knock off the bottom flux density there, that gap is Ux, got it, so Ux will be 19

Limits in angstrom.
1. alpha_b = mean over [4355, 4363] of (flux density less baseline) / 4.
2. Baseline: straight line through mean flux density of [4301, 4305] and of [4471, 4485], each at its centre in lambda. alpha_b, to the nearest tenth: 3.2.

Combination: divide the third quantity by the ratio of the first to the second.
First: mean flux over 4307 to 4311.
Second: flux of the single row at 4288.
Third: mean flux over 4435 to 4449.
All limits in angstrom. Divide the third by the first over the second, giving 85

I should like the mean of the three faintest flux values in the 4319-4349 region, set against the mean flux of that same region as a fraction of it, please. 0.882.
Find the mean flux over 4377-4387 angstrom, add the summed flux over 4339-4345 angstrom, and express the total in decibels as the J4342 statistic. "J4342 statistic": 23.3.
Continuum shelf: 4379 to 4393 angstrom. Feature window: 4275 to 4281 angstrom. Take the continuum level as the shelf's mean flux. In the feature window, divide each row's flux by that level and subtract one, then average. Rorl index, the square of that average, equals 0.000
